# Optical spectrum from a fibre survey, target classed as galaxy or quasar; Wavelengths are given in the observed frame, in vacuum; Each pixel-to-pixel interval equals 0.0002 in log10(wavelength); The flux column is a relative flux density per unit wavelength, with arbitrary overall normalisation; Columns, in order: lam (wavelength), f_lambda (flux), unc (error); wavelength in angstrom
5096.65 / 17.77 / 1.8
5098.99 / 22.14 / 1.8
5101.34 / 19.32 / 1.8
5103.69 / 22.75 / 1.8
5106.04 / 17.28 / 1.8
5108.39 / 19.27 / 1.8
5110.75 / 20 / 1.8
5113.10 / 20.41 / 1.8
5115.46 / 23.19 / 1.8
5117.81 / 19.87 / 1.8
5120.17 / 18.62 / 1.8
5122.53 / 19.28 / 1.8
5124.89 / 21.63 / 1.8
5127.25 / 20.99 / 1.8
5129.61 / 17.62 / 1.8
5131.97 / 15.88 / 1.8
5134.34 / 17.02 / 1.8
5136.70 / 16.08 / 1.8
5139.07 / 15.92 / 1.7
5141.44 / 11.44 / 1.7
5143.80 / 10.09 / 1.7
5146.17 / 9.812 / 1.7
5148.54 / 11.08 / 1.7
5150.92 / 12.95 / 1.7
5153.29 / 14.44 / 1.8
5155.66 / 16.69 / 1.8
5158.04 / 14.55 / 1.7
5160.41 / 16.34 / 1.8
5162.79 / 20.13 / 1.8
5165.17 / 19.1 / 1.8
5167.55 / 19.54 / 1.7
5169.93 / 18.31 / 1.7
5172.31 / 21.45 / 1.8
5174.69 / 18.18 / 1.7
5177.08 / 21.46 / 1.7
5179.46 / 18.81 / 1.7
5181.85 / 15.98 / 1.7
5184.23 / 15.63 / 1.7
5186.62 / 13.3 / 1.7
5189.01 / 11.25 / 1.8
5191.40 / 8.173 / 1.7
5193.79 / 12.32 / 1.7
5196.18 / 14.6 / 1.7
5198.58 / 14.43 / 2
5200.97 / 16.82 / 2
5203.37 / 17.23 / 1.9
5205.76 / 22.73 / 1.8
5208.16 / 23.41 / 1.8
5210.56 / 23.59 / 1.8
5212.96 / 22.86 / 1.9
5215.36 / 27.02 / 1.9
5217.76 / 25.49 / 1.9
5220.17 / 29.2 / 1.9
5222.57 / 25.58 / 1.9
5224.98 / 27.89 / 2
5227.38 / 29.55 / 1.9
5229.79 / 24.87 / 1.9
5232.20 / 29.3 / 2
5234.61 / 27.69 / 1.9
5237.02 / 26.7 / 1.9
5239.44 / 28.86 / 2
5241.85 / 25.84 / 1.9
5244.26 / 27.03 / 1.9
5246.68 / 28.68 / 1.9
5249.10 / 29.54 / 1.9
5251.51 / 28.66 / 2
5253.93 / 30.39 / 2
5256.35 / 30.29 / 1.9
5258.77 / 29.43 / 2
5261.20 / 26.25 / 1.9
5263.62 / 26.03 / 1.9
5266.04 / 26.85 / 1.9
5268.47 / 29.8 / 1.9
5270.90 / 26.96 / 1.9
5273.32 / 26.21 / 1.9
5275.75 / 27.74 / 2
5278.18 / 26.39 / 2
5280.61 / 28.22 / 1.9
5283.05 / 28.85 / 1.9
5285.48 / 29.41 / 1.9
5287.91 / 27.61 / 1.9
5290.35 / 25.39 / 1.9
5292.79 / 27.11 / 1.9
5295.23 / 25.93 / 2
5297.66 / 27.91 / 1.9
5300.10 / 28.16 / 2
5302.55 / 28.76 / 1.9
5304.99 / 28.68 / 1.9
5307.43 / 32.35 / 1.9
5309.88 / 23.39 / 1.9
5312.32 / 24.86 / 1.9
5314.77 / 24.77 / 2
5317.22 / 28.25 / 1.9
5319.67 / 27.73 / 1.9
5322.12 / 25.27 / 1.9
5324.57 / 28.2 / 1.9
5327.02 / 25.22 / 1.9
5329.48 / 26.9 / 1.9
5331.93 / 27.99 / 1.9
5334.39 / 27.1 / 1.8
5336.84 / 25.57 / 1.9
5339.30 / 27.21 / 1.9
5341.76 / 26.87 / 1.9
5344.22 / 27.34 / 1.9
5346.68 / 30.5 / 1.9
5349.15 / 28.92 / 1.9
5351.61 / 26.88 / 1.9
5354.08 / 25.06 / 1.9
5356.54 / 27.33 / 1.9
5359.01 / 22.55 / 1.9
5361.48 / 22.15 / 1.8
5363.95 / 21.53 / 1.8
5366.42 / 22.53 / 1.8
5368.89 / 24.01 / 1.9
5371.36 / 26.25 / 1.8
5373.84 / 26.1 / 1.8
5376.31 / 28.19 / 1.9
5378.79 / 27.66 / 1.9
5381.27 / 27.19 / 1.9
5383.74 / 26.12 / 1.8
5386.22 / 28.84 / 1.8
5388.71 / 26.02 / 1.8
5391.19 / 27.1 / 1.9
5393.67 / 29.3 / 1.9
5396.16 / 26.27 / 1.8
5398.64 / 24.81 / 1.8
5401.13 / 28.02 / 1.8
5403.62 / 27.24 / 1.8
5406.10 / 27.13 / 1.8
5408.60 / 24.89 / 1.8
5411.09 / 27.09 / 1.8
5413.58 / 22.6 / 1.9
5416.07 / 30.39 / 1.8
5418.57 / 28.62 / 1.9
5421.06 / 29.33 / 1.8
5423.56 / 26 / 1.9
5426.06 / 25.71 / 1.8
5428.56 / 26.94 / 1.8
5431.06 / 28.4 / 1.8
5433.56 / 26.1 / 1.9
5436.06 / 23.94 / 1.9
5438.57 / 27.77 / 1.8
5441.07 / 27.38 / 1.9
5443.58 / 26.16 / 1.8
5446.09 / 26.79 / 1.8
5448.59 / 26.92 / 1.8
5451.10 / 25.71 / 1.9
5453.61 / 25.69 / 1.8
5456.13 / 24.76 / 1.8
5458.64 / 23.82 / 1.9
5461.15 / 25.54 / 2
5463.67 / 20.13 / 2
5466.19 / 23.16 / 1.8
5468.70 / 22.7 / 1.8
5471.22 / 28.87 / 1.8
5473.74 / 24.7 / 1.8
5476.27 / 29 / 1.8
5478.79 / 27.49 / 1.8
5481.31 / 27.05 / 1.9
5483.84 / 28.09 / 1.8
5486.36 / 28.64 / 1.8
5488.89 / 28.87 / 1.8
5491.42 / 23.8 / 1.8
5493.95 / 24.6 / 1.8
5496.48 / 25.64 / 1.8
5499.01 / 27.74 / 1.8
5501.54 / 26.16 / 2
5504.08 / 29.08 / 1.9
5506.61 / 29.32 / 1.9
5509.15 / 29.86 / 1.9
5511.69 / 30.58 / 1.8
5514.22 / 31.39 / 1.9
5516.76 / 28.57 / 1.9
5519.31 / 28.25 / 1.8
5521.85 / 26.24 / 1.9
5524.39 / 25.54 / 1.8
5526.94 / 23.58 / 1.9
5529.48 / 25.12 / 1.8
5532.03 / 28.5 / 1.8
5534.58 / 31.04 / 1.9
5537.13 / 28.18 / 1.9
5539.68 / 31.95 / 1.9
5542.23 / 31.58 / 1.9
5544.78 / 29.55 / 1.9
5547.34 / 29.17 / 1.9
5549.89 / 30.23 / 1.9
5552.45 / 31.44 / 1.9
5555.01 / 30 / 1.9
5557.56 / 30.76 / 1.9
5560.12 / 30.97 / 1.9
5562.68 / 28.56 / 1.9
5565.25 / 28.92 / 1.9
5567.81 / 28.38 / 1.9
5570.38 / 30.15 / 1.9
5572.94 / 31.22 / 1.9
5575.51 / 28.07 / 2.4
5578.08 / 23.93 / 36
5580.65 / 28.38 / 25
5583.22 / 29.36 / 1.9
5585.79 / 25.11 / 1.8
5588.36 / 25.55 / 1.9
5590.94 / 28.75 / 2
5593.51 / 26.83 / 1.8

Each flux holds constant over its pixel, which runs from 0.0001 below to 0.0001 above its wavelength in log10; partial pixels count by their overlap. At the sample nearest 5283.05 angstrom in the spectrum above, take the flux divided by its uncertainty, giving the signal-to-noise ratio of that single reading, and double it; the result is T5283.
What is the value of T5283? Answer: 30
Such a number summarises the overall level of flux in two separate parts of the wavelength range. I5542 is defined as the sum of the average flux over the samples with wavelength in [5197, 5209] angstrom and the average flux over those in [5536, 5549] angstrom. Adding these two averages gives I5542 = 49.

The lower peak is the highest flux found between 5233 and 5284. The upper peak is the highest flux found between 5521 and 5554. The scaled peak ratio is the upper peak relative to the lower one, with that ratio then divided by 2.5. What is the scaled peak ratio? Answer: 0.421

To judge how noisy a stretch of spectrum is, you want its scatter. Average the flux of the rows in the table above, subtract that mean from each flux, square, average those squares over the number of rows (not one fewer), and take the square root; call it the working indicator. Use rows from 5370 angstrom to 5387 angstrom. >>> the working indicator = 1.0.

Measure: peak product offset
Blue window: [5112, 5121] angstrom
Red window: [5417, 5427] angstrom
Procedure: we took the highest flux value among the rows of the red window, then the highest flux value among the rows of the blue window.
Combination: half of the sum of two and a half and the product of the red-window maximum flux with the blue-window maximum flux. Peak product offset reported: 341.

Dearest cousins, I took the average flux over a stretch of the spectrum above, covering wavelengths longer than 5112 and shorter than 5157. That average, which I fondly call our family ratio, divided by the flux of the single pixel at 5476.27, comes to 0.57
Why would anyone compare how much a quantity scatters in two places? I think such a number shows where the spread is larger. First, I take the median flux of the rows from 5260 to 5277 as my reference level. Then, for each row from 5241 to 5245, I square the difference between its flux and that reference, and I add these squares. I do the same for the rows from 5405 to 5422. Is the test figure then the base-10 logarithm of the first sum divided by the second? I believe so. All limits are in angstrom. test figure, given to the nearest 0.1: -1.6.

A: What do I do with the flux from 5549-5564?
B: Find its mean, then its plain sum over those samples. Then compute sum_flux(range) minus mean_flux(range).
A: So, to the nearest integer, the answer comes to 152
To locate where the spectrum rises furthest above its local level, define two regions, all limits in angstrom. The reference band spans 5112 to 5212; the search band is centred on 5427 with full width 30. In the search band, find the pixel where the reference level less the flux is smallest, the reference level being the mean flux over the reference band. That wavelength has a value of 5416.07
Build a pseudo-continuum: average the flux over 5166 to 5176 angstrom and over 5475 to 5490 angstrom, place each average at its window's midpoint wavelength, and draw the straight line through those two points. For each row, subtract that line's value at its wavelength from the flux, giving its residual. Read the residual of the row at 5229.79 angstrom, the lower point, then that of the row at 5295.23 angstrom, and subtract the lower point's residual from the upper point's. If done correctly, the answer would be -1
